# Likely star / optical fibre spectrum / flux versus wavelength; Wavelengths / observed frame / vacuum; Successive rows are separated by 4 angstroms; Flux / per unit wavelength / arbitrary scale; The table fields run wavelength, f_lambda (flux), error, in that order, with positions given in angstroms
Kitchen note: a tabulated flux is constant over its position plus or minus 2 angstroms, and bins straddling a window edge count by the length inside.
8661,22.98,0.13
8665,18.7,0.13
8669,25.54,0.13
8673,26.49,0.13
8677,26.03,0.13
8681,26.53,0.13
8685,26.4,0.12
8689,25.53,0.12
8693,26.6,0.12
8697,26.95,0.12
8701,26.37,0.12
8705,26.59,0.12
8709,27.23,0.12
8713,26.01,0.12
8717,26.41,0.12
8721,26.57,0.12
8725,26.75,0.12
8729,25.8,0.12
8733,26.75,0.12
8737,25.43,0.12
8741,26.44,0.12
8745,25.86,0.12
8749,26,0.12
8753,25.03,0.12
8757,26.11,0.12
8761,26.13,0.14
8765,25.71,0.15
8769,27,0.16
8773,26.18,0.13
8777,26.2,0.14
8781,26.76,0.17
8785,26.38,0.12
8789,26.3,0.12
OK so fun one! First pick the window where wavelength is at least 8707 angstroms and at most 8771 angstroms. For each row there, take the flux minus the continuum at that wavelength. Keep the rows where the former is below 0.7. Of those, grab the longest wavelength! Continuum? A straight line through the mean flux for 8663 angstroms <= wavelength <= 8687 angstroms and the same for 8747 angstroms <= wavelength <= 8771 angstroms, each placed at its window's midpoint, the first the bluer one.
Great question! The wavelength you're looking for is 8765 angstroms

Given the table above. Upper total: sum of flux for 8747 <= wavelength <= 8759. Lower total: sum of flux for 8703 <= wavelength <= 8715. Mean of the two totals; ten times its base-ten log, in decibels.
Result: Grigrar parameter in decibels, 18.95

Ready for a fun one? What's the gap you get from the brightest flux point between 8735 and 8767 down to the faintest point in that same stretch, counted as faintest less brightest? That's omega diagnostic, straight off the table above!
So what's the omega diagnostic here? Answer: -1.41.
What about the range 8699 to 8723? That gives -1.22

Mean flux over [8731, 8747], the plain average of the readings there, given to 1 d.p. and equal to 26.1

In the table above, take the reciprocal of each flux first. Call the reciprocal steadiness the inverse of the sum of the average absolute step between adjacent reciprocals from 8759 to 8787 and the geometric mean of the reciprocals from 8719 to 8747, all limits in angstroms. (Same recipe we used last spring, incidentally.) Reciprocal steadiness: 25.7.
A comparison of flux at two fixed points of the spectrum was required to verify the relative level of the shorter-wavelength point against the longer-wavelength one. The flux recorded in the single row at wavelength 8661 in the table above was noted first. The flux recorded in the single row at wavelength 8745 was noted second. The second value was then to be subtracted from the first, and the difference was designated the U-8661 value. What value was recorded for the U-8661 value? -2.9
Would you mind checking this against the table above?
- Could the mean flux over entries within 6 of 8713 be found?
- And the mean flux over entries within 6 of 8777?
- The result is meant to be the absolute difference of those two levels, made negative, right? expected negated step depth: -0.17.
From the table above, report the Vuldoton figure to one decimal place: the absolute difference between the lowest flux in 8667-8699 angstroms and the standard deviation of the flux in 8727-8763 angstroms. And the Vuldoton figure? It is 25.0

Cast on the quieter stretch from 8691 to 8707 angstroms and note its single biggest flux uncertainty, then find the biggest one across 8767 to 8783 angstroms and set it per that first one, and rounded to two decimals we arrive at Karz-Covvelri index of 1.42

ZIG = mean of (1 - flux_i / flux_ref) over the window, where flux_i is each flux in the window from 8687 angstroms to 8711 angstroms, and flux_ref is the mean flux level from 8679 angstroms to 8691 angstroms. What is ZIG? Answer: -0.015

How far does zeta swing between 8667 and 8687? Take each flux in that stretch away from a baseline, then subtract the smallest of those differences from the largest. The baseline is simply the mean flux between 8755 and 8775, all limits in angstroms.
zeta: 0.99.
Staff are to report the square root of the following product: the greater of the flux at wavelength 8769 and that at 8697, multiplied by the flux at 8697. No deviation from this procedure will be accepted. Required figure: 27.0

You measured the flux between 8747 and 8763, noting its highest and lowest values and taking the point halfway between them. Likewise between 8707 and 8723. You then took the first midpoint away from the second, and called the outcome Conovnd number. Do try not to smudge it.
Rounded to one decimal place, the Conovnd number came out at 1.0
